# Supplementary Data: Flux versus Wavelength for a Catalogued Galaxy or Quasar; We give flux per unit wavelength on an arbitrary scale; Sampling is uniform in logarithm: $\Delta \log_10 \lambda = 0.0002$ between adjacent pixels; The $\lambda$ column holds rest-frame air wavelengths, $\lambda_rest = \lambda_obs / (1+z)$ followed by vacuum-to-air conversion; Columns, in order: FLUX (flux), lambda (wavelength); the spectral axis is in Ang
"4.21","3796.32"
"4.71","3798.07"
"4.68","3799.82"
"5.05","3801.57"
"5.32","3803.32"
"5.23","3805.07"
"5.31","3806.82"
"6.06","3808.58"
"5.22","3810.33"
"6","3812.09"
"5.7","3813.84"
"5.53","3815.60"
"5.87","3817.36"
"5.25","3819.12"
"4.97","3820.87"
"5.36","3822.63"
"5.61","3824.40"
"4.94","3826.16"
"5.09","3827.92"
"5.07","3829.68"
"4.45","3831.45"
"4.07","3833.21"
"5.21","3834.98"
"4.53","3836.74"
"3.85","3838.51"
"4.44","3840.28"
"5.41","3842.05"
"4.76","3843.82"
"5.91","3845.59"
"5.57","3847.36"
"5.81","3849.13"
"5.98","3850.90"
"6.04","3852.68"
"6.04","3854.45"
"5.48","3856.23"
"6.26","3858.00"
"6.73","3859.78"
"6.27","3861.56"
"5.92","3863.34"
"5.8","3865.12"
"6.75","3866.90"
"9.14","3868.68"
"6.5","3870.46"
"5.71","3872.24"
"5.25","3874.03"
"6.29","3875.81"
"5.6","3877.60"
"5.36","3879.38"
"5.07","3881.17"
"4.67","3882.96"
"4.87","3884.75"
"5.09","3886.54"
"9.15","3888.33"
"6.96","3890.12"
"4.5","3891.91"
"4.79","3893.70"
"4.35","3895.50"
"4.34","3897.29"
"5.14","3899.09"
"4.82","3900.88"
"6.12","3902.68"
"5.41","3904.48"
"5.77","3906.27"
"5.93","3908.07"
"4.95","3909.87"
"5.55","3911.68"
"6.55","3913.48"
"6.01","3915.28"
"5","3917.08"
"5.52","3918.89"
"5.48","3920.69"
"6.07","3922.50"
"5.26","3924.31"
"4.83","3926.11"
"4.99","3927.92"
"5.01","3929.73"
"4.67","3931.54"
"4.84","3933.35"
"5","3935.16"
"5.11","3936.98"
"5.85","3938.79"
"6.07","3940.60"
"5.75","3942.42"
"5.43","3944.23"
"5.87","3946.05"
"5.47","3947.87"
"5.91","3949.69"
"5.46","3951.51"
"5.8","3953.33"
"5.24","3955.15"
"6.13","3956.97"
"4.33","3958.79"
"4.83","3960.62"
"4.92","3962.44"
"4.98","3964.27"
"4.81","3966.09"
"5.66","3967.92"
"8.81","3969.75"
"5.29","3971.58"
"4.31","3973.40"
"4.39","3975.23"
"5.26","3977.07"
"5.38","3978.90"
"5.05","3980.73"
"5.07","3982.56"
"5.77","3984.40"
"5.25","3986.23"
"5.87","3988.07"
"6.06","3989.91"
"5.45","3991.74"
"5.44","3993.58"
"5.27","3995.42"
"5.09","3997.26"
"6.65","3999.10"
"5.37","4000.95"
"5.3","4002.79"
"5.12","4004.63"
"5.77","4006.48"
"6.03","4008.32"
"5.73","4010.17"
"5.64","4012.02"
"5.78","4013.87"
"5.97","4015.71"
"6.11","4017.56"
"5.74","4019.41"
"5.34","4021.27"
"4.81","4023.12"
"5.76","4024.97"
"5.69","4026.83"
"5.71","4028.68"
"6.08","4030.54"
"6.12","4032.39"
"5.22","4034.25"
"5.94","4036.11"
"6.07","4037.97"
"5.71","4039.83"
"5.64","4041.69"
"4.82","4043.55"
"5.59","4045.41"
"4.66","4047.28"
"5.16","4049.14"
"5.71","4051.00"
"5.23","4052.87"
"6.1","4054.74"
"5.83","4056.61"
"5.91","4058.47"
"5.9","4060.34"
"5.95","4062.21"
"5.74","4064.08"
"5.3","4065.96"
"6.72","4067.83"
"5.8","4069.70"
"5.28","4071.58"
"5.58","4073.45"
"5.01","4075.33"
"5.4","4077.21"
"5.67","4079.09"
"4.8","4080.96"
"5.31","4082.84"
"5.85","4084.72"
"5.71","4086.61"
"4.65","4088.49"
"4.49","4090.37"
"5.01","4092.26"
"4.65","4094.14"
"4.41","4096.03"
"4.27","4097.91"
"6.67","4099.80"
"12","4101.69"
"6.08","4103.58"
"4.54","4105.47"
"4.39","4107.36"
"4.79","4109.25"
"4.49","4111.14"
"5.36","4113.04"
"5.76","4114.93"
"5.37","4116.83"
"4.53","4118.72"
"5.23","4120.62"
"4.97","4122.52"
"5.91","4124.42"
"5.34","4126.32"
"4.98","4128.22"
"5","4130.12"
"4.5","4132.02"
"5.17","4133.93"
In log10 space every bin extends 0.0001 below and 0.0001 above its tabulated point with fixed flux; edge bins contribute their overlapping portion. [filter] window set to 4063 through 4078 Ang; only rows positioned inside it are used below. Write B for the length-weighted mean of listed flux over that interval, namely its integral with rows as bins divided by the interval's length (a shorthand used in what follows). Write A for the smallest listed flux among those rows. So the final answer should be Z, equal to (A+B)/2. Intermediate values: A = 5.01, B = 5.6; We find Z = 5.3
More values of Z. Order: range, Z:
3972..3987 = 4.7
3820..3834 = 4.5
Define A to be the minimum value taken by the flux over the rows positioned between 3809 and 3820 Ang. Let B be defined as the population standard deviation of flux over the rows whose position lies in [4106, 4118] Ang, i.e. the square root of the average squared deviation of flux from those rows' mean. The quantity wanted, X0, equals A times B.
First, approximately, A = 5.22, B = 0.50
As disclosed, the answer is 2.6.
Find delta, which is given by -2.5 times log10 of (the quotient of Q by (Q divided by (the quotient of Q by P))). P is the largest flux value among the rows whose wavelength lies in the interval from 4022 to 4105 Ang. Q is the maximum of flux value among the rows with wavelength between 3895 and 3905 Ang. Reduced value 0.7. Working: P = 12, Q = 6.12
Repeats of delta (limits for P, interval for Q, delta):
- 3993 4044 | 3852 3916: -0.3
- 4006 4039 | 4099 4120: -0.7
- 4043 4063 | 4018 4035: 0.0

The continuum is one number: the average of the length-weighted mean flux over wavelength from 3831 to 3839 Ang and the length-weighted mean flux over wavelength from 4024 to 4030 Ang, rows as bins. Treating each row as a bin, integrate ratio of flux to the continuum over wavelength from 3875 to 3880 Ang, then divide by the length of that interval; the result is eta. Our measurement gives 1.13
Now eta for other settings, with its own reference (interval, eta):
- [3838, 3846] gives 0.95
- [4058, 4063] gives 1.16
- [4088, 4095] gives 0.92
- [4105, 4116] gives 0.96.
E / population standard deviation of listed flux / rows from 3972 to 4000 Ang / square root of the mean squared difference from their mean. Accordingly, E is 0.57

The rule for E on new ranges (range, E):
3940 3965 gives 0.51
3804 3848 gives 0.57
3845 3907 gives 1.06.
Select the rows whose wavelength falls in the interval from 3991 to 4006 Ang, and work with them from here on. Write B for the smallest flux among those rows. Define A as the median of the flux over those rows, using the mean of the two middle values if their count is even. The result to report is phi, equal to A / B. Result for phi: 1.05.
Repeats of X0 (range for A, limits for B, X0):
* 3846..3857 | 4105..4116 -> 2.8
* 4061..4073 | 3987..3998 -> 1.8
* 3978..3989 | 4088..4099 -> 1.2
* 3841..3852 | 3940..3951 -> 1.1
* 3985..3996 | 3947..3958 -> 1.6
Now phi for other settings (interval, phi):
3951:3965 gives 1.18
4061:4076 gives 1.13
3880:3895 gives 1.10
